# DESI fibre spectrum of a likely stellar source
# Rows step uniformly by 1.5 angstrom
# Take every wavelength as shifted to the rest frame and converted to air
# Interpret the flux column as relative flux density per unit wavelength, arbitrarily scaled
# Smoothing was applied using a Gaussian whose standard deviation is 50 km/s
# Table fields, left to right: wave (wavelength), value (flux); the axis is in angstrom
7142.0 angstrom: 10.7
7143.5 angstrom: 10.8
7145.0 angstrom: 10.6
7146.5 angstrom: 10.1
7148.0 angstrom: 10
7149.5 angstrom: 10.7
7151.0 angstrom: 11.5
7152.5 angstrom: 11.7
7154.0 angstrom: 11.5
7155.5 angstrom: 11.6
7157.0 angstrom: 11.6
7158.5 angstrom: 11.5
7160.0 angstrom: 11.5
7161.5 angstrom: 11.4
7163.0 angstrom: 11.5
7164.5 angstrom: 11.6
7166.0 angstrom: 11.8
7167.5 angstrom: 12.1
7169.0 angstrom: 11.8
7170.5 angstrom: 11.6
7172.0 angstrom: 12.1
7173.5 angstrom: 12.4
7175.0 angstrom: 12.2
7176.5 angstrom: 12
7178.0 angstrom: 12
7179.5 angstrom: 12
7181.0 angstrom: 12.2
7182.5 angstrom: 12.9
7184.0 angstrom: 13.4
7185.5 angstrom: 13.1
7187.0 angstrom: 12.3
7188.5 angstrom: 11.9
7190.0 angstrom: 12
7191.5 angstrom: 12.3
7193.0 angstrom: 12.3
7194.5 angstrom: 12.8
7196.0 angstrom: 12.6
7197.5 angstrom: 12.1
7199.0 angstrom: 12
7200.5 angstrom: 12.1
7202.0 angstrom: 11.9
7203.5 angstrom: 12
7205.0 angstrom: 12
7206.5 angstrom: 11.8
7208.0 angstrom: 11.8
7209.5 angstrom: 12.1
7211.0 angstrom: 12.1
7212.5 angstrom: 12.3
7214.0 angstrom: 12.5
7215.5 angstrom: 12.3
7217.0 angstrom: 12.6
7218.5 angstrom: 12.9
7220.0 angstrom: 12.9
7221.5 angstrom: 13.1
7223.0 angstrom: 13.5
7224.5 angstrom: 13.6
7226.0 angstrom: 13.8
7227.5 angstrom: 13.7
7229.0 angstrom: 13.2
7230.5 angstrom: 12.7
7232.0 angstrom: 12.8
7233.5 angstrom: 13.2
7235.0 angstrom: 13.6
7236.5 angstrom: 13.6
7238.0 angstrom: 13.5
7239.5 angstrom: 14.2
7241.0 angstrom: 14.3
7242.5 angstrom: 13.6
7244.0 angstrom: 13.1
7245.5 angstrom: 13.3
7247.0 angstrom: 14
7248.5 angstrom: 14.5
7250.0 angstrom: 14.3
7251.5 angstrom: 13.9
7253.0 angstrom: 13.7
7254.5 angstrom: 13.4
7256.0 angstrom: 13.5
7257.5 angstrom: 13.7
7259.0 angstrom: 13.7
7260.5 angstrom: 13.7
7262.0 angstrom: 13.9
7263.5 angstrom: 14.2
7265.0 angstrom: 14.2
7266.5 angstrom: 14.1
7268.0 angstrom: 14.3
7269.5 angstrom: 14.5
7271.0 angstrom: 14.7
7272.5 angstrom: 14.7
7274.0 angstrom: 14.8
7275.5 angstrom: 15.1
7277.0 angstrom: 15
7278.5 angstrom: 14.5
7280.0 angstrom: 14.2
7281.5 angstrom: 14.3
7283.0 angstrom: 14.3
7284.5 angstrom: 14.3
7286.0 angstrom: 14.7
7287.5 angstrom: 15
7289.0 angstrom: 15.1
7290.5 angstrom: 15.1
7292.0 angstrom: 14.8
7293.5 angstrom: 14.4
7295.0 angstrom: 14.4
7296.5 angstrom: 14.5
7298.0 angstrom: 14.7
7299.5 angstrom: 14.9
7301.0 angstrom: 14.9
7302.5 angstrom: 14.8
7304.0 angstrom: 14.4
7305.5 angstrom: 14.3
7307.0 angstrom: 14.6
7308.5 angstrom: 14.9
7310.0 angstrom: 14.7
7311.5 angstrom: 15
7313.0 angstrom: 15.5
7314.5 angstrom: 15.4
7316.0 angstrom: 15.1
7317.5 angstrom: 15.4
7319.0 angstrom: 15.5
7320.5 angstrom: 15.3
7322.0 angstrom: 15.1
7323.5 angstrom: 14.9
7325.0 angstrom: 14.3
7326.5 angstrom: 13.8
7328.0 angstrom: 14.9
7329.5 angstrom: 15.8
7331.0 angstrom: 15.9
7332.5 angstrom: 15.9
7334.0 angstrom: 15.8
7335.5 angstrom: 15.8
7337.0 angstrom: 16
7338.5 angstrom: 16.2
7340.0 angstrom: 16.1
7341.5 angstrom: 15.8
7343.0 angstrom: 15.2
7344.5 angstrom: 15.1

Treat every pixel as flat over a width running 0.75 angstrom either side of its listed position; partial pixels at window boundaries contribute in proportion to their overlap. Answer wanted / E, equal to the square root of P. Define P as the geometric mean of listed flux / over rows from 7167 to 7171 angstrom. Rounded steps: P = 11.8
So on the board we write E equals 3.44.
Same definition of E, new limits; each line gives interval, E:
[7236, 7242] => 3.73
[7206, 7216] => 3.48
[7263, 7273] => 3.79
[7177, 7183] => 3.50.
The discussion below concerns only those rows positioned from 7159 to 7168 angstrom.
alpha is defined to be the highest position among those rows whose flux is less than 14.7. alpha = 7167.5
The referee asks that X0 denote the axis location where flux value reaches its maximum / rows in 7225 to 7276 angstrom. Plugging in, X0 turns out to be 7275.5 angstrom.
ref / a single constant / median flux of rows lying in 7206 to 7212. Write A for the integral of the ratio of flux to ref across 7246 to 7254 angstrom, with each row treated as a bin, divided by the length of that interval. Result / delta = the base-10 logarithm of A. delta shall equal 0.070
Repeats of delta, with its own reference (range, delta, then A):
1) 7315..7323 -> 0.107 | 1.28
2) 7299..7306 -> 0.089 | 1.23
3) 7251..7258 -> 0.057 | 1.14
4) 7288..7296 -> 0.092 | 1.24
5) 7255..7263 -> 0.060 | 1.15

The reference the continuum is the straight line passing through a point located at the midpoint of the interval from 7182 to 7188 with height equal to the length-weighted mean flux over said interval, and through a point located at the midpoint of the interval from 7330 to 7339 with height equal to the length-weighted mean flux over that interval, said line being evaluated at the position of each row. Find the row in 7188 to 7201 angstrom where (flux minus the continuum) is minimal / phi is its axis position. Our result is 7199.0 angstrom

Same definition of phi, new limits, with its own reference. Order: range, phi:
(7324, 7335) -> 7326.5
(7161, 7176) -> 7161.5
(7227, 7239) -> 7230.5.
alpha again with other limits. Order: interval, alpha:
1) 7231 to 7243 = 7242.5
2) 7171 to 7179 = 7178.0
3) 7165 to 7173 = 7172.0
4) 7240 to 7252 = 7251.5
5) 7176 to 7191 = 7190.0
